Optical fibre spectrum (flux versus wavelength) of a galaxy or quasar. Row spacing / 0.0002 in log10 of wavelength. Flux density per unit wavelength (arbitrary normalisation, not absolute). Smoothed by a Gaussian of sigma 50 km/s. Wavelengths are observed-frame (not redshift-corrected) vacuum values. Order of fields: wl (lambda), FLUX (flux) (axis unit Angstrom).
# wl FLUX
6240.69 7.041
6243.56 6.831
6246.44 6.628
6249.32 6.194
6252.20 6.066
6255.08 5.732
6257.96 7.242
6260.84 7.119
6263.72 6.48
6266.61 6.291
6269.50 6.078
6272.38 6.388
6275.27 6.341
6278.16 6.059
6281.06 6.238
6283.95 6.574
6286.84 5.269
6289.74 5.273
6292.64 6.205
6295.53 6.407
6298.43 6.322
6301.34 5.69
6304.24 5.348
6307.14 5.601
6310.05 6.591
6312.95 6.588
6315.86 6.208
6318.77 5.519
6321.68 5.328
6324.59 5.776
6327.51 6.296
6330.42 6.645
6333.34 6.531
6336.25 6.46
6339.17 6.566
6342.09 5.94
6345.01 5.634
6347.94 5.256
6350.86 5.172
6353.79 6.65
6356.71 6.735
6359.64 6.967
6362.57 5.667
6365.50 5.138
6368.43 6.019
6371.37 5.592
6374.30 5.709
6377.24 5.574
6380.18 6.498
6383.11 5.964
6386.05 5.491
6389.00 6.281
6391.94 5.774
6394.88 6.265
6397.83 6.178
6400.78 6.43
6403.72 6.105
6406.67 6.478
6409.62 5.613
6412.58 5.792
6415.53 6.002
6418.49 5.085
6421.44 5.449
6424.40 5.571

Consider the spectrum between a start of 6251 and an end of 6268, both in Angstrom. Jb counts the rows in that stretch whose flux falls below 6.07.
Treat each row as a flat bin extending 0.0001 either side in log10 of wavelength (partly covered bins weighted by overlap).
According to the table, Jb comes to 2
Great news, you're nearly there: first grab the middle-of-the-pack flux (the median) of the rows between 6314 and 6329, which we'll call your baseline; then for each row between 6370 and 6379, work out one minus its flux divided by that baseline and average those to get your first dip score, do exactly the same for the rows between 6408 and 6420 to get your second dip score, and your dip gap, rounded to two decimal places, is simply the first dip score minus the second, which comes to 0.00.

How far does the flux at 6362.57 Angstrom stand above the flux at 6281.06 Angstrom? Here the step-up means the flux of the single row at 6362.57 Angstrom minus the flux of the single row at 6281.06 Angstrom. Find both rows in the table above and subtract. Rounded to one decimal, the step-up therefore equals -0.6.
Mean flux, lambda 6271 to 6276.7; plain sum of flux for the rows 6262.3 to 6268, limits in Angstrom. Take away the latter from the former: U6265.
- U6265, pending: -6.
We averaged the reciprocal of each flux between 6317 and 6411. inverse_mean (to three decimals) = 0.168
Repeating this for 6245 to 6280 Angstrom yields 0.157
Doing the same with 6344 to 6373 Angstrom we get 0.172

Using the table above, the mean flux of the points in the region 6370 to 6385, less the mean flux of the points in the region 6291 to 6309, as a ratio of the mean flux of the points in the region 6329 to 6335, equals -0.01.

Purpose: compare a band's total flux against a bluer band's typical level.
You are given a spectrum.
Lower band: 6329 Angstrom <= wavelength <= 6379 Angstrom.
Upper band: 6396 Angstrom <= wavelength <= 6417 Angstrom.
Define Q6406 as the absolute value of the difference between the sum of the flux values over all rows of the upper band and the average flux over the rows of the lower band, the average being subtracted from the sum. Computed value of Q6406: 37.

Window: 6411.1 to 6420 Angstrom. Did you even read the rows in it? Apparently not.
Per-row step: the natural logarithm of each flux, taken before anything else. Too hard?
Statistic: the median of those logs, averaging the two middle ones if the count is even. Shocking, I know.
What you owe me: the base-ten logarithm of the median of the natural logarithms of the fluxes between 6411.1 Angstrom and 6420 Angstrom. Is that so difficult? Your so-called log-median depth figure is 0.245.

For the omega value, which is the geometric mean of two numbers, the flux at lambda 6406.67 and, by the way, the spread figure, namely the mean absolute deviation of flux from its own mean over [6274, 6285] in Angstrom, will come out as 1.00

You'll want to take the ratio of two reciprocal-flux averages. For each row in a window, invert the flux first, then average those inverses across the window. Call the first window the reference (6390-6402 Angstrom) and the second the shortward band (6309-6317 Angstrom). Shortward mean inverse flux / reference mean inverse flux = 0.953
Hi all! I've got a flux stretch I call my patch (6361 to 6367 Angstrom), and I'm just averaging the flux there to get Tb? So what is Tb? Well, 5.4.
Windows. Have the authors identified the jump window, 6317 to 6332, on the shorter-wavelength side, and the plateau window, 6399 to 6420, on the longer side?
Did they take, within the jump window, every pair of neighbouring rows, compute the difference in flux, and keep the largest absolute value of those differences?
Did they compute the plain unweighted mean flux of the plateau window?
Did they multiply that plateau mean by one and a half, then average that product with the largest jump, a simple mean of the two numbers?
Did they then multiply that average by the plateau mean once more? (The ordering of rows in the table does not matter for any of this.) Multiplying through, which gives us 27.9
